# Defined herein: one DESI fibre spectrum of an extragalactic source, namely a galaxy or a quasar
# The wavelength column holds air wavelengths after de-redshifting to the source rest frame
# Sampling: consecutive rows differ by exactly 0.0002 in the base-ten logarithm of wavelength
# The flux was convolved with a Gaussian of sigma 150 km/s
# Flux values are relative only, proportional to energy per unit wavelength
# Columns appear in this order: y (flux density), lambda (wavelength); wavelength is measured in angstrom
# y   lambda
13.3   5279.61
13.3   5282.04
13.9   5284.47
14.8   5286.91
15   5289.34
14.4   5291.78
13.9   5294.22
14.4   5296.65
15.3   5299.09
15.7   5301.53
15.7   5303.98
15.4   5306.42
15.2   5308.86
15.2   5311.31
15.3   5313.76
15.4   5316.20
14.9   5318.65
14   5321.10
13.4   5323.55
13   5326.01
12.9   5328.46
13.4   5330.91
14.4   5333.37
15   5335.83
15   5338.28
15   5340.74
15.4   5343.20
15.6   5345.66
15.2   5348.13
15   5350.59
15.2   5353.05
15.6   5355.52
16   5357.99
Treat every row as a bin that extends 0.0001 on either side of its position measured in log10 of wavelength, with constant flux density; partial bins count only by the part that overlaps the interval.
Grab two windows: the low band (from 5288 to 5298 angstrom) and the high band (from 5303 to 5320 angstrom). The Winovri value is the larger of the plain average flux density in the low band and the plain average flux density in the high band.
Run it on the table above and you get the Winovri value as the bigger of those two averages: 15.3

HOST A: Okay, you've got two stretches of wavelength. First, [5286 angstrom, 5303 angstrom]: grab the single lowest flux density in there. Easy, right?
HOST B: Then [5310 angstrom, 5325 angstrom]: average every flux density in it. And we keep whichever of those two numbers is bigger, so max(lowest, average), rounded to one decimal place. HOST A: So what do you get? 14.7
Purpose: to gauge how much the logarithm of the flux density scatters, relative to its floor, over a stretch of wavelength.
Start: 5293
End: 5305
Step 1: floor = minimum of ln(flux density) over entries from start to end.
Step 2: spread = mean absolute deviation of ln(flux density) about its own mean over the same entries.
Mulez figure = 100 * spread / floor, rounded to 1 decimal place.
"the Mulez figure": 1.7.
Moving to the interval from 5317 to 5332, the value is 1.6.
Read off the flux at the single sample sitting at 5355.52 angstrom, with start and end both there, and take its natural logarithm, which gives 2.75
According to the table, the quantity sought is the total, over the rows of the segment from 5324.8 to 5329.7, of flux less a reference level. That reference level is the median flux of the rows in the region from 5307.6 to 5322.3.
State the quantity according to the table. -4.5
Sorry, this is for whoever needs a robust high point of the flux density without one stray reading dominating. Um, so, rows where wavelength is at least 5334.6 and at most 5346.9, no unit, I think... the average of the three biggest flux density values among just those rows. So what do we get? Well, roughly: 15.3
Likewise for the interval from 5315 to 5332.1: 14.8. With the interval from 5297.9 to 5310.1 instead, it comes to 15.6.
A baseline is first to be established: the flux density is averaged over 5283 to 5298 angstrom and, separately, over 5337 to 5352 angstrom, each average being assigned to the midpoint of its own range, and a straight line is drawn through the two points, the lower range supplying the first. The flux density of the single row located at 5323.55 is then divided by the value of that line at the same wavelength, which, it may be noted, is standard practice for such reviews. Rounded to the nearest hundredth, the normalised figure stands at 0.90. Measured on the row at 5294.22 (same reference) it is 0.96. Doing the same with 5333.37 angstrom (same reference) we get 0.96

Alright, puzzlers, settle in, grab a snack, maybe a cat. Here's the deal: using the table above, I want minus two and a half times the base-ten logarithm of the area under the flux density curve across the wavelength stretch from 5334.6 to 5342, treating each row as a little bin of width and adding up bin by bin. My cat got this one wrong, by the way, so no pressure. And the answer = -5.11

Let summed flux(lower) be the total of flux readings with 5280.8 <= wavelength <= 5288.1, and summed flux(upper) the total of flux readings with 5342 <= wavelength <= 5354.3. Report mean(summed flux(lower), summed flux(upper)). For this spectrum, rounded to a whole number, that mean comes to 59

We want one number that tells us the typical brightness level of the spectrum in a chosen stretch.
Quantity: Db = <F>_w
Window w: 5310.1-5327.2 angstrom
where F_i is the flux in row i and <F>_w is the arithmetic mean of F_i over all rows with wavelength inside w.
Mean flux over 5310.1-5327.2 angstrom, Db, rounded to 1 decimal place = 14.5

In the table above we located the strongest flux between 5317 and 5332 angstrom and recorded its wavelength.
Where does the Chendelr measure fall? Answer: 5318.65 angstrom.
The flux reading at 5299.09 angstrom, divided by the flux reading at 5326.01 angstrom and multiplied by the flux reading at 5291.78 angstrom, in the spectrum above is 16.9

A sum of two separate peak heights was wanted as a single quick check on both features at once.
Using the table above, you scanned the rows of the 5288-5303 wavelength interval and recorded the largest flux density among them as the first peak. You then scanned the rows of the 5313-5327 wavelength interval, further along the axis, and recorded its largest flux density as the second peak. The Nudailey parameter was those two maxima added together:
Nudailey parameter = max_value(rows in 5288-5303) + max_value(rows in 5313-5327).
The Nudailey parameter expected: 31.1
